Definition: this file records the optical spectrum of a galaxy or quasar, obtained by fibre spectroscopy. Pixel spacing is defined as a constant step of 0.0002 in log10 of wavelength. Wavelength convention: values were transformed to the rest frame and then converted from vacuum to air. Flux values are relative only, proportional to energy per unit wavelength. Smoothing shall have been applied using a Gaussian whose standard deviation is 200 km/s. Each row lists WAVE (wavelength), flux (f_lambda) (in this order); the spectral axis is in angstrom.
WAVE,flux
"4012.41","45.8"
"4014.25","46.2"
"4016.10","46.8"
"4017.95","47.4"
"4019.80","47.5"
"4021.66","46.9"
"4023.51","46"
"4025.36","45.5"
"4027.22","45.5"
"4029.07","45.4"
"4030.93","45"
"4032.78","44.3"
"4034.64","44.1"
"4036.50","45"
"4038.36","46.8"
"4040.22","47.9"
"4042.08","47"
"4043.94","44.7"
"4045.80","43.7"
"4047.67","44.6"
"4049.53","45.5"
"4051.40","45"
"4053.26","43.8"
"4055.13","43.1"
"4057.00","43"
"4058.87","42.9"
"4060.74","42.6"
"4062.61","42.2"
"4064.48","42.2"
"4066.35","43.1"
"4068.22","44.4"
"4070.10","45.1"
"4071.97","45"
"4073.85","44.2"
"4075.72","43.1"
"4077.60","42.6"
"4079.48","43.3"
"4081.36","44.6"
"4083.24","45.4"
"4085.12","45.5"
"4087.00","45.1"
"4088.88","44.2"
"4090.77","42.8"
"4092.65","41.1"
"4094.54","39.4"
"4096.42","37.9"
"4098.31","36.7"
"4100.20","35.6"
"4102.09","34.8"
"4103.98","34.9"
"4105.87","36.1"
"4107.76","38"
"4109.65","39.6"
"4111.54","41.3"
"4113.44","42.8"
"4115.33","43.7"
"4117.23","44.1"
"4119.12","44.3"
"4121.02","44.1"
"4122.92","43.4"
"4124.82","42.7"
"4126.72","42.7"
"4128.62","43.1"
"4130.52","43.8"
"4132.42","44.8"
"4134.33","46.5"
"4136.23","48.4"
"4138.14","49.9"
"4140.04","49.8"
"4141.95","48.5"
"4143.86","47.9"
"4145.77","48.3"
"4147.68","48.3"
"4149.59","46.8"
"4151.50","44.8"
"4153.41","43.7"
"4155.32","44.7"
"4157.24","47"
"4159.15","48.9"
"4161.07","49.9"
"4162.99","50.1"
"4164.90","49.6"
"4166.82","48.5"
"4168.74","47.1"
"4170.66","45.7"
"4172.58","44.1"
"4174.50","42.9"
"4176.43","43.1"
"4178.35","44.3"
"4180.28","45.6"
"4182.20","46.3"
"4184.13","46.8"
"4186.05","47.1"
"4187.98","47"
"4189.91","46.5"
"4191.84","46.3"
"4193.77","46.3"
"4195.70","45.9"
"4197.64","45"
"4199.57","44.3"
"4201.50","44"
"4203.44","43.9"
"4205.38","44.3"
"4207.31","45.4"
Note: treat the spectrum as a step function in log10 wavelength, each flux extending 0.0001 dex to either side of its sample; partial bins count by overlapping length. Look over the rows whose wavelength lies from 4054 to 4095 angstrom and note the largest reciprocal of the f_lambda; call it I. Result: 0.025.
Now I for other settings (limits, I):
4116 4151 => 0.023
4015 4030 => 0.022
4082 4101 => 0.028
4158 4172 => 0.022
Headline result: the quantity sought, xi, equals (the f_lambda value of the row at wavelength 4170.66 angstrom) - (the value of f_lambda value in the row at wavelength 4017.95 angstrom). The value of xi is -2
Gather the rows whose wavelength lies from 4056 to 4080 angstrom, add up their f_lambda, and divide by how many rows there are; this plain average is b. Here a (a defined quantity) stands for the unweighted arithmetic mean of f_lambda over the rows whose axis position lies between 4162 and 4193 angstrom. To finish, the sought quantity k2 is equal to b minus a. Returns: -3.0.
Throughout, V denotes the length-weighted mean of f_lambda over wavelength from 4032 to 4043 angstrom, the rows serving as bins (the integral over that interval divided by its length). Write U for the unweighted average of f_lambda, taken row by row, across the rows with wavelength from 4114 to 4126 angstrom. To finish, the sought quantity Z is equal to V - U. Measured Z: 2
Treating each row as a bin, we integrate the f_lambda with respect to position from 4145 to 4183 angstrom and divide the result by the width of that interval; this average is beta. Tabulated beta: 46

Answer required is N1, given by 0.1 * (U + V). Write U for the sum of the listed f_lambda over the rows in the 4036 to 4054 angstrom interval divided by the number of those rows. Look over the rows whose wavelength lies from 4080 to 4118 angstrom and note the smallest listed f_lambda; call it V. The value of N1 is 8.02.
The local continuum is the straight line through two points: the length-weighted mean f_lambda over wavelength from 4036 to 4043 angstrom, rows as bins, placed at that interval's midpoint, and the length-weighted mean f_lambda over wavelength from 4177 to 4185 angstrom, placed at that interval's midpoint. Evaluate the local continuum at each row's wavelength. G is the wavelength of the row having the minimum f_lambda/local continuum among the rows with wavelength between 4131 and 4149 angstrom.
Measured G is 4132.42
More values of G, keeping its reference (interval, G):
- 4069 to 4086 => 4077.60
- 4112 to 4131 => 4124.82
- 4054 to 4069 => 4062.61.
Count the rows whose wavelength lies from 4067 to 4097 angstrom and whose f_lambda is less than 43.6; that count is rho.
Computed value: 7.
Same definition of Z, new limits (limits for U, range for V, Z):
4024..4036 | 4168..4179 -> 0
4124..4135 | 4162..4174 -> 3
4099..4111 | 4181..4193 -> 10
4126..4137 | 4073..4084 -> -1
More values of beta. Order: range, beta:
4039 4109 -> 42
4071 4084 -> 44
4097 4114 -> 38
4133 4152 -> 48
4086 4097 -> 42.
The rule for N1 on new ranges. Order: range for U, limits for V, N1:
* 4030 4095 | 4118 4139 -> 8.68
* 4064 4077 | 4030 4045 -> 8.80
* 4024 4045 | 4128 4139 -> 8.87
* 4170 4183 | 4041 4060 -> 8.75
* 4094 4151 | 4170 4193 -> 8.58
